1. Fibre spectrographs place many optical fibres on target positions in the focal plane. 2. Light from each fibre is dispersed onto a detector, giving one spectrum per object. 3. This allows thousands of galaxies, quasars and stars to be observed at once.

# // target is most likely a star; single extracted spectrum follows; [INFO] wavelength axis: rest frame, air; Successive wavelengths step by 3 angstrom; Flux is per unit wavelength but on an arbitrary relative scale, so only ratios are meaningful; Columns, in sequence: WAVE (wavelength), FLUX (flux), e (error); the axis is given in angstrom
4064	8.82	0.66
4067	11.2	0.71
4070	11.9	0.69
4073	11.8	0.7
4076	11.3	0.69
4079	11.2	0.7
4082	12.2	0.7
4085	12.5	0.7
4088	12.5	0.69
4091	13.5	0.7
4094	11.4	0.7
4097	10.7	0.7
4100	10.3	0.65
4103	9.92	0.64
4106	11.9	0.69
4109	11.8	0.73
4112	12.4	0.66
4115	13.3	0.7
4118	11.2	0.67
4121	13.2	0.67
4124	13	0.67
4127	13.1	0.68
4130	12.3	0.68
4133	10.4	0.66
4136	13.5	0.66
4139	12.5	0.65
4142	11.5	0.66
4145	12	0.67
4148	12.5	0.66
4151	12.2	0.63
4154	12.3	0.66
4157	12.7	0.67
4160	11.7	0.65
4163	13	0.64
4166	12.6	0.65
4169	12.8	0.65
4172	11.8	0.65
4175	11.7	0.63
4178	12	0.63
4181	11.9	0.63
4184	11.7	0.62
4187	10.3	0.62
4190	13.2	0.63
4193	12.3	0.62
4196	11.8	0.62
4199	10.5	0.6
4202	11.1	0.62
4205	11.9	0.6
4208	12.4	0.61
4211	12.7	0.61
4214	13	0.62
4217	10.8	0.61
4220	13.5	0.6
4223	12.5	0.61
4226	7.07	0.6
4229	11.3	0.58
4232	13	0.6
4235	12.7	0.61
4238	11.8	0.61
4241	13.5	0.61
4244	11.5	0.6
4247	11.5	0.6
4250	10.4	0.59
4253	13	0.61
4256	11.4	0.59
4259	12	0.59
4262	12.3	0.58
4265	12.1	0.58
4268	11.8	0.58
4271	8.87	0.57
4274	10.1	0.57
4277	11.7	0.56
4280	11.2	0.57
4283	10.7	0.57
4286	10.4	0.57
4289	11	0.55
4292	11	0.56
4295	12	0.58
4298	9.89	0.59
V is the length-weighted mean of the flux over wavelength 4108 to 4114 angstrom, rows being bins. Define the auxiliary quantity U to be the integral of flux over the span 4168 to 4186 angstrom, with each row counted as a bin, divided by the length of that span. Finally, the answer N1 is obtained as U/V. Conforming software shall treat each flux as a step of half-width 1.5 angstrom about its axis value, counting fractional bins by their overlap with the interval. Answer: 0.97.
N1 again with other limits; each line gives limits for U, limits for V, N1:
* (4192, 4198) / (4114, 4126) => 0.94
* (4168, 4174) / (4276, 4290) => 1.11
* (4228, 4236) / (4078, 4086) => 1.03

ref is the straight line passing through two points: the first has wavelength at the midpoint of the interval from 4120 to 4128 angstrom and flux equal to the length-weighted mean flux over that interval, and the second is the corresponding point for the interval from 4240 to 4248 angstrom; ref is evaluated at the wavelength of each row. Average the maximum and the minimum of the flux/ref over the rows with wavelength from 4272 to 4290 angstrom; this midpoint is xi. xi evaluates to 0.92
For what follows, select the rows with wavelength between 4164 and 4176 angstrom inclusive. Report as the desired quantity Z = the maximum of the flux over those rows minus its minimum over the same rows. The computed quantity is 1.1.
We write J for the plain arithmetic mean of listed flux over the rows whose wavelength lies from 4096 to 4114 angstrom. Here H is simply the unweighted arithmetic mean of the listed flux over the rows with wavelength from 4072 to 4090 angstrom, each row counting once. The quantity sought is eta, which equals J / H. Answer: 0.94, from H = 11.9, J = 11.2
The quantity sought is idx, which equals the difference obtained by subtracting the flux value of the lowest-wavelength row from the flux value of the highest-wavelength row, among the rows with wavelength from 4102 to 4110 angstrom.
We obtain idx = 1.9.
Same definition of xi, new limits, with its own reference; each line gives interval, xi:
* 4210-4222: 0.99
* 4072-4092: 0.92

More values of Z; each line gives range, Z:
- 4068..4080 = 0.7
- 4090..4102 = 3.2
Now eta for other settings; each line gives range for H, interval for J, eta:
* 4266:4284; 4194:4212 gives 1.09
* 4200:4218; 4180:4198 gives 0.99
